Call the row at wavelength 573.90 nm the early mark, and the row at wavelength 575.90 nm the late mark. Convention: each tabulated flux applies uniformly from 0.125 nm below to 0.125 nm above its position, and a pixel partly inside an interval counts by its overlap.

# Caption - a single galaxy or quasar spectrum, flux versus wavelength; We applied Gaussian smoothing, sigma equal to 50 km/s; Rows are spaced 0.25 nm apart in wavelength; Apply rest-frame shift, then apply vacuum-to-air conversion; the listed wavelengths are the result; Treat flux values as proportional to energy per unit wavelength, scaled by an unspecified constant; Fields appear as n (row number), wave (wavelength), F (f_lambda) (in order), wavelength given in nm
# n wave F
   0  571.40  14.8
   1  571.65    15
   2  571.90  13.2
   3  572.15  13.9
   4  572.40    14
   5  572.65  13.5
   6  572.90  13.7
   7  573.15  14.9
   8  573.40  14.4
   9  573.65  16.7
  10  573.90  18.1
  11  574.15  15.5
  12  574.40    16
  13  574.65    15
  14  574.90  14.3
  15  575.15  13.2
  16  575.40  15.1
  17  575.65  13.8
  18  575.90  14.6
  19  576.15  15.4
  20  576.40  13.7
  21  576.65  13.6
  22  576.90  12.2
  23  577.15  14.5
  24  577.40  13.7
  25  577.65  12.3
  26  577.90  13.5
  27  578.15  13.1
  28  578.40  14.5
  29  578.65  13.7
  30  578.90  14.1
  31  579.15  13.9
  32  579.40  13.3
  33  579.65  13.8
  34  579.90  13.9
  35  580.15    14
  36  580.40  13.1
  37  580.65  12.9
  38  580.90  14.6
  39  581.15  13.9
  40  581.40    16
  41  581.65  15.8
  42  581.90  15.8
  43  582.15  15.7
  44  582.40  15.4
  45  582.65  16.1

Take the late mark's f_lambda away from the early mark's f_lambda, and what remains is 3.5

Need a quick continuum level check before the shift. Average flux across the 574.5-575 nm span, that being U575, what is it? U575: 14.7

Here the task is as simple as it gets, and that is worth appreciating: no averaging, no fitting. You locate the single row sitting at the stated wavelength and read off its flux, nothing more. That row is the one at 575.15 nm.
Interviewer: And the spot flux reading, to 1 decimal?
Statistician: 13.2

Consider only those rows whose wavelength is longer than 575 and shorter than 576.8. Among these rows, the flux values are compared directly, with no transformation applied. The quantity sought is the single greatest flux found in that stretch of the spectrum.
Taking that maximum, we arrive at 15.4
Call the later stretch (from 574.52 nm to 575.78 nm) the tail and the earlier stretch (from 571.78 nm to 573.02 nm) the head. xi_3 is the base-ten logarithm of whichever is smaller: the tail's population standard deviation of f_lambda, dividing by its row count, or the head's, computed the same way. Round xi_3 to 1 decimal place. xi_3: -0.5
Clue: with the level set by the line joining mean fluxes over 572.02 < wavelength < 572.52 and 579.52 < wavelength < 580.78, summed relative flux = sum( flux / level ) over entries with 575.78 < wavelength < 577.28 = 6.1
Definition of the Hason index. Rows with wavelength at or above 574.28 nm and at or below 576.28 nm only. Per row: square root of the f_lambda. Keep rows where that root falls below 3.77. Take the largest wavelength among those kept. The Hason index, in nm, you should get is 575.65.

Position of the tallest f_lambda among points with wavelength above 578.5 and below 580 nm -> 578.90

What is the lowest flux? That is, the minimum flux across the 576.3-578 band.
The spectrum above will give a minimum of 12.2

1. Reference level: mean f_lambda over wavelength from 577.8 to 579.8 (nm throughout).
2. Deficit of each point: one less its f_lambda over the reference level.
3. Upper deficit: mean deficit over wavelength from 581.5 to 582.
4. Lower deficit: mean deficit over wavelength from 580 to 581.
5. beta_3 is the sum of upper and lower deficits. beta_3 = -0.14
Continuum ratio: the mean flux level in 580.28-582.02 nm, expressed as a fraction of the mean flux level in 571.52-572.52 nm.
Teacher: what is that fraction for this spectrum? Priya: 1.04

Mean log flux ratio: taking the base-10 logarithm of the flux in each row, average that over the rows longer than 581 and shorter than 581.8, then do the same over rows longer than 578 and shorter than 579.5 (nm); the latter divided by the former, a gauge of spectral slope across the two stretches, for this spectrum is 0.96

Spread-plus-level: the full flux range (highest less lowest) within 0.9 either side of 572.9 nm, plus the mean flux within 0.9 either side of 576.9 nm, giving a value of 16.8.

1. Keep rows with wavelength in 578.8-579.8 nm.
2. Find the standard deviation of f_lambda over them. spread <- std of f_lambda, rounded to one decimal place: 0.3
